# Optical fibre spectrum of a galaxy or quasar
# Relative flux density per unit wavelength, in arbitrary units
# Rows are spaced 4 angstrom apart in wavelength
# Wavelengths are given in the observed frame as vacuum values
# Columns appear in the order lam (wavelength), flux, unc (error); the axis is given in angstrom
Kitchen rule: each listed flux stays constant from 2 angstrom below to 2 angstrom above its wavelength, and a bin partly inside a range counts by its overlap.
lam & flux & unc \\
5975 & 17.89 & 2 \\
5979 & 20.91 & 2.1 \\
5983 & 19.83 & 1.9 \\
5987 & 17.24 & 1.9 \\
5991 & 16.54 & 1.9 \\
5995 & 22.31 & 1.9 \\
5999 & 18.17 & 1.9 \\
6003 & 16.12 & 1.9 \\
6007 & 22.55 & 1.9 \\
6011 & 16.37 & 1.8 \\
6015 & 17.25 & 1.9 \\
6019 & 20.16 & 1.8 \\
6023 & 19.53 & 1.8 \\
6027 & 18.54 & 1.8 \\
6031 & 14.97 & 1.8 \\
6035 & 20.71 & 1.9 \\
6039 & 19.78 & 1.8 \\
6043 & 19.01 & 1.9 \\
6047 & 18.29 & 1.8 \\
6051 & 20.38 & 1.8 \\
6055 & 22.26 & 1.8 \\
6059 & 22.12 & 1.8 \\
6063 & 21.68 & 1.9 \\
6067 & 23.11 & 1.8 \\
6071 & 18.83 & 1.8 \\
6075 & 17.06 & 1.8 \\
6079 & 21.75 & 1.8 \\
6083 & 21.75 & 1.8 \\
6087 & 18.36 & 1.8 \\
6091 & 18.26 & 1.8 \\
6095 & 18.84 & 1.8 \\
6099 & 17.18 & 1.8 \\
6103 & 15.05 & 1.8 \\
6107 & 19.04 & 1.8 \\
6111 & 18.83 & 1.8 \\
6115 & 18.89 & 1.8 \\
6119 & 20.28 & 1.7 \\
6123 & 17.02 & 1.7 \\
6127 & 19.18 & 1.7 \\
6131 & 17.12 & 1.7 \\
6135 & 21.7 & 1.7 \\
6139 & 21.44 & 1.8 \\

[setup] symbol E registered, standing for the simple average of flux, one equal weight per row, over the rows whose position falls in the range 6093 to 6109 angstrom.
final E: 17.5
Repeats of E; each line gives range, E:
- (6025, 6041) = 18.5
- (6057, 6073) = 21.4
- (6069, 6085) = 19.8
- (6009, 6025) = 18.3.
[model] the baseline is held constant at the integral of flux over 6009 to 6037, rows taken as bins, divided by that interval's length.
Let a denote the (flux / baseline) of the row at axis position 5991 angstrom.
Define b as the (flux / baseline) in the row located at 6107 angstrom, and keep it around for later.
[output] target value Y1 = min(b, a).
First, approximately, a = 0.91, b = 1.05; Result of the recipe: 0.91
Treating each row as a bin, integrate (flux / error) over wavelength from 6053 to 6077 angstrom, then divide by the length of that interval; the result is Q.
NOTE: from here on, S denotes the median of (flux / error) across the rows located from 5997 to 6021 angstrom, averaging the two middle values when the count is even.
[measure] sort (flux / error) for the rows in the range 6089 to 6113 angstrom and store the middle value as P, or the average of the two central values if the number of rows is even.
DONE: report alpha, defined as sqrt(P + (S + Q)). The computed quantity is 5.58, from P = 10.3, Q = 11.5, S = 9.3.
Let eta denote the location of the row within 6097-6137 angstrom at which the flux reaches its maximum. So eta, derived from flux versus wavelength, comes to 6135 angstrom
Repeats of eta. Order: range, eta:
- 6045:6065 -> 6055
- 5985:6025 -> 6007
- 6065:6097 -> 6067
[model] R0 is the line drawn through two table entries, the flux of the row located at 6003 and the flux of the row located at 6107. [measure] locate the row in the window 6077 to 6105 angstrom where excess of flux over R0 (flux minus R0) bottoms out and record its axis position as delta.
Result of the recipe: 6103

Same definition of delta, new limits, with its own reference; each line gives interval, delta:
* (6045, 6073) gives 6071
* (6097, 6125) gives 6103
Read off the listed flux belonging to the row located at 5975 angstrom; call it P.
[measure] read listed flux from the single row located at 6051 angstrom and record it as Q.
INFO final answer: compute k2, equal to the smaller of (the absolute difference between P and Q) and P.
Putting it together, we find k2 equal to 2.5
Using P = 17.89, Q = 20.38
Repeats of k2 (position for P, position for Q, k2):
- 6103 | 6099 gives 2.1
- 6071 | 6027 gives 0.3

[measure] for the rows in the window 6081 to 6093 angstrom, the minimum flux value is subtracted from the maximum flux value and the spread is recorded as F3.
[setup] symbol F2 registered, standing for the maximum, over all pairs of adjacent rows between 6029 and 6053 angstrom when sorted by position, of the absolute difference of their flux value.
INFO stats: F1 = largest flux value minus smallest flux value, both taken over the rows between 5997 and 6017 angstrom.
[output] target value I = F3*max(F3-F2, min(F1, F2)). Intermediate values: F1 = 6.4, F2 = 5.7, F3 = 3.5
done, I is 20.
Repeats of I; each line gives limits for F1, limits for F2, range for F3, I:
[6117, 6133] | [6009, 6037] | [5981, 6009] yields 21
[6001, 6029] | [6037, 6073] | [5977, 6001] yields 25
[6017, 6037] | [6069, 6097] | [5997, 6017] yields 30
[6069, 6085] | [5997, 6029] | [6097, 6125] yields 25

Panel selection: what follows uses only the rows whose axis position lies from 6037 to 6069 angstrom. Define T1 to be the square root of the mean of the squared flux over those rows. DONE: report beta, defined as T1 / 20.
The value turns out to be 1.04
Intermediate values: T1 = 20.9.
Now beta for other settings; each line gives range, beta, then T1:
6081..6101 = 0.95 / 18.9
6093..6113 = 0.89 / 17.9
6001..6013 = 0.93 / 18.6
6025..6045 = 0.94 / 18.7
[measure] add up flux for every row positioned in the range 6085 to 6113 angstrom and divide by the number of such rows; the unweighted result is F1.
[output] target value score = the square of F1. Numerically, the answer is 322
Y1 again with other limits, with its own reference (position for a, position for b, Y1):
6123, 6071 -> 0.93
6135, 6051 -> 1.12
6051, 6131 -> 0.94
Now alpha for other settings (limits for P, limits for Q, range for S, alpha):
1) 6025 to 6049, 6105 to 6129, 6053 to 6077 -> 5.73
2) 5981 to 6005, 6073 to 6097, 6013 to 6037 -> 5.53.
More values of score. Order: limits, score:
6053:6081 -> 440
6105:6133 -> 347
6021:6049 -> 349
